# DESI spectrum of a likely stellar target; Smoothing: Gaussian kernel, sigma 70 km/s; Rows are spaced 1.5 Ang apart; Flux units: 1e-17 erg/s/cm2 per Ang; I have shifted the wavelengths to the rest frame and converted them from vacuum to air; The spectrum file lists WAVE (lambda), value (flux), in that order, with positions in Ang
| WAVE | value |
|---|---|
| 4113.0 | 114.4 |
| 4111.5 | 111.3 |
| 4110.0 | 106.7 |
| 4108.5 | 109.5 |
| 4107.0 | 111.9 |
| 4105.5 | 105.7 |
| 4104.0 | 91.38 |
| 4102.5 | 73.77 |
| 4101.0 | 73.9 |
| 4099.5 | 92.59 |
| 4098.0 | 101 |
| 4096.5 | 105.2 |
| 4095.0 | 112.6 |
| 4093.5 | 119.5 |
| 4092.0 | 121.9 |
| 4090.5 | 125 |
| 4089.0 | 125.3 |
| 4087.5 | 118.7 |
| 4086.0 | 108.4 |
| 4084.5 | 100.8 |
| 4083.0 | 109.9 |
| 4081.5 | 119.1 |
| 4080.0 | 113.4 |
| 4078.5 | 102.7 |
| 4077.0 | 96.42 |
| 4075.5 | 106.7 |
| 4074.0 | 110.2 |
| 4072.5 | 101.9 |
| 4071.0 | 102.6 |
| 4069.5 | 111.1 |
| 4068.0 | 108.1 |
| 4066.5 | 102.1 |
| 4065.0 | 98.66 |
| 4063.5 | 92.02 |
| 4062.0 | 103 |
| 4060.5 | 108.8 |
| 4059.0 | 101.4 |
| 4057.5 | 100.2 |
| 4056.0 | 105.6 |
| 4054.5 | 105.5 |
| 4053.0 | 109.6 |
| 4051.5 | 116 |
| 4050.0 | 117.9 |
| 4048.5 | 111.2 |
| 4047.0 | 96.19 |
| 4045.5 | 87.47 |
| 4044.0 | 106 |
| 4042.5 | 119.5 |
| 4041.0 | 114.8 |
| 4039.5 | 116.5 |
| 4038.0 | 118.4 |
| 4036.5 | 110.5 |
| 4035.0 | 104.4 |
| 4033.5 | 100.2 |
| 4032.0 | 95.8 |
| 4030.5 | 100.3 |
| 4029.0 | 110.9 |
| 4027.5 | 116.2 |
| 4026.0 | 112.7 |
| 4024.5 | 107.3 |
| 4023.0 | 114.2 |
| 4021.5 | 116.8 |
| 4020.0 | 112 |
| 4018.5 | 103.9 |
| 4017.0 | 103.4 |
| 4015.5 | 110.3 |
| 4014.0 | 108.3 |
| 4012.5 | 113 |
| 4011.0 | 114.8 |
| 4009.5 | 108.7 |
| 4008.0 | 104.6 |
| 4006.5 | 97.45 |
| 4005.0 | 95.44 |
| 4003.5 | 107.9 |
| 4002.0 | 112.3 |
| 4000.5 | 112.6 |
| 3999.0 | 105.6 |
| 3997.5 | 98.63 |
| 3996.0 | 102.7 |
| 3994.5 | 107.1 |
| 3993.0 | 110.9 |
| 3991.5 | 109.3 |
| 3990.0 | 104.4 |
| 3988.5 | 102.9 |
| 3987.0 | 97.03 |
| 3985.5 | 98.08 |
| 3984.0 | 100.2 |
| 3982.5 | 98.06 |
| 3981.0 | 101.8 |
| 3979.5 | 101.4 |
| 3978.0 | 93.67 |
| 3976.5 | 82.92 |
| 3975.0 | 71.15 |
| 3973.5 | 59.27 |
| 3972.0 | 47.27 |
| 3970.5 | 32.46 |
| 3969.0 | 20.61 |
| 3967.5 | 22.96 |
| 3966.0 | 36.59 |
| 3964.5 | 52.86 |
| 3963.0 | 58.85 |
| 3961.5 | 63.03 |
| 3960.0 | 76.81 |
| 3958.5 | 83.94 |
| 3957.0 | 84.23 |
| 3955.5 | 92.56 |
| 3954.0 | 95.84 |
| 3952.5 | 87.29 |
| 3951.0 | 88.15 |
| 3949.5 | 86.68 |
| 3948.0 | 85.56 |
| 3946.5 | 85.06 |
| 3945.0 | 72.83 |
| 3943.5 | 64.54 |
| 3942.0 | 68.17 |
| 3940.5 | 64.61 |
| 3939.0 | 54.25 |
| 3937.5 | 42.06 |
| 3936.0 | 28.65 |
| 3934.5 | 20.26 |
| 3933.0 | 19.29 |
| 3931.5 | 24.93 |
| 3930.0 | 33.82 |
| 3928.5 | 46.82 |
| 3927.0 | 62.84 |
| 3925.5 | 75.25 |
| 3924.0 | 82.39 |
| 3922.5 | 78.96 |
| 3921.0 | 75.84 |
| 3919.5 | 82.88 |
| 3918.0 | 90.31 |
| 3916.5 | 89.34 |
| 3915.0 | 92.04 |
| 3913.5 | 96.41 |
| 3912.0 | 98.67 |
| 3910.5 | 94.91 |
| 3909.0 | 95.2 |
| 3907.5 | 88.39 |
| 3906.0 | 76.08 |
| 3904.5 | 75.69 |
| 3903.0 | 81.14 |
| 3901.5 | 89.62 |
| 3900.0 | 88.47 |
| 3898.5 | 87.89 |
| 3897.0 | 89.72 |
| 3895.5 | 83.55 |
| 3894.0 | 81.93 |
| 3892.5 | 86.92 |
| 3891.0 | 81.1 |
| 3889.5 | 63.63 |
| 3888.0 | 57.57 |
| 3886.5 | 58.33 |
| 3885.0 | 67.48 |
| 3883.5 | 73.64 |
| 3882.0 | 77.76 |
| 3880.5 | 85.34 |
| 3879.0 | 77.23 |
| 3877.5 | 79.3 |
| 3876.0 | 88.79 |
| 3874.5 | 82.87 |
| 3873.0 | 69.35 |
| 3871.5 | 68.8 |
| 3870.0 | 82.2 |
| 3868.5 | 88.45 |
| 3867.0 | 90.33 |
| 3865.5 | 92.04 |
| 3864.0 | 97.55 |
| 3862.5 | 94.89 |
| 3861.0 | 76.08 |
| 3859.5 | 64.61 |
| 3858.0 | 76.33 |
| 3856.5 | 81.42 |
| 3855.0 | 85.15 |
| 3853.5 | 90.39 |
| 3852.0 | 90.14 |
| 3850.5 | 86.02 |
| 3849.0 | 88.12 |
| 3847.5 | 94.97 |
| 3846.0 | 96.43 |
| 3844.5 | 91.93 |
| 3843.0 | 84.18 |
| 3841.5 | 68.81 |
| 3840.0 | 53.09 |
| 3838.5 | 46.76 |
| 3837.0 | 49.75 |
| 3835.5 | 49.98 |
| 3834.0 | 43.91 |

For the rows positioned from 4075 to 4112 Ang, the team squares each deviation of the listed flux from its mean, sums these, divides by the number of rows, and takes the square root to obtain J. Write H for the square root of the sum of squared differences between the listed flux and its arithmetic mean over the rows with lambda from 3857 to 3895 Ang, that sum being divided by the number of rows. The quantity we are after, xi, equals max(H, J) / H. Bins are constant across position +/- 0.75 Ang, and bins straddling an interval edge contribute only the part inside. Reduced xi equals 1.2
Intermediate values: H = 11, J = 13.1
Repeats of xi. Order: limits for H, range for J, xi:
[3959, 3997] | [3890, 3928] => 1.0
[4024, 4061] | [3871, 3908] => 1.2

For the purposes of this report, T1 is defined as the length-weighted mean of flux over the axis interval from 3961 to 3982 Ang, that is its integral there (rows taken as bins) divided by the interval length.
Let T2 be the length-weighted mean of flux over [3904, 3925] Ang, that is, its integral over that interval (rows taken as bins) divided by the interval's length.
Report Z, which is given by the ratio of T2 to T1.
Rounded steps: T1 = 61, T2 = 87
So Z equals 1.43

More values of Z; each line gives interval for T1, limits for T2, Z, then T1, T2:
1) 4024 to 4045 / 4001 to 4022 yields 0.99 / 109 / 108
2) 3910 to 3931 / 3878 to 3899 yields 0.98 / 78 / 76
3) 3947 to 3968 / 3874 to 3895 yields 1.04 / 73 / 76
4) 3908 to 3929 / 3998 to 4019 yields 1.28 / 83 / 107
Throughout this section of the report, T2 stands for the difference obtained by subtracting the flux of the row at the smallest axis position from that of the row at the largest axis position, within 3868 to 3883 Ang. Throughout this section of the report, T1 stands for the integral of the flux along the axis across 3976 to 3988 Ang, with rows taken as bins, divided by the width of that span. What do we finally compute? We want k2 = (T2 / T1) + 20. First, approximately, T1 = 97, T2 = -11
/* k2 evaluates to 19.89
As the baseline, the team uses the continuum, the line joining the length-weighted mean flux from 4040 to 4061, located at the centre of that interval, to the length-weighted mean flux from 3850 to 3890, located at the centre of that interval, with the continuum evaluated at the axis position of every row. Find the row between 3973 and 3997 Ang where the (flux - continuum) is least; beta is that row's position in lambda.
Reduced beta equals 3973.5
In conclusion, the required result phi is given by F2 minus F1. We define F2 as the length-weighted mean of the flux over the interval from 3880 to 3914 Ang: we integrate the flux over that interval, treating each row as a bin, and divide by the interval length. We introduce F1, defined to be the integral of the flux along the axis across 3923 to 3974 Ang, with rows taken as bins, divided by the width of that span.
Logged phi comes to 22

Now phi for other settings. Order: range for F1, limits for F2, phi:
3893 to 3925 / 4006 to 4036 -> 21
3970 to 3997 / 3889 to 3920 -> -4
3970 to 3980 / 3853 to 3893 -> 9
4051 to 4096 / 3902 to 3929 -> -26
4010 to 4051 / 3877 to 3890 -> -38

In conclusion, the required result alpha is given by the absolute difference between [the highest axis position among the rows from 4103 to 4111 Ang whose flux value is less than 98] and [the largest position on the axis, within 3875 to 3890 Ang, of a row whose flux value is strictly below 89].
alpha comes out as 214.5 Ang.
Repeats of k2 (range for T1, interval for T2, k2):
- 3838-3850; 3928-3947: 20.48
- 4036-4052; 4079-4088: 20.05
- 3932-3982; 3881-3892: 20.05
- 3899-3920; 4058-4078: 19.94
